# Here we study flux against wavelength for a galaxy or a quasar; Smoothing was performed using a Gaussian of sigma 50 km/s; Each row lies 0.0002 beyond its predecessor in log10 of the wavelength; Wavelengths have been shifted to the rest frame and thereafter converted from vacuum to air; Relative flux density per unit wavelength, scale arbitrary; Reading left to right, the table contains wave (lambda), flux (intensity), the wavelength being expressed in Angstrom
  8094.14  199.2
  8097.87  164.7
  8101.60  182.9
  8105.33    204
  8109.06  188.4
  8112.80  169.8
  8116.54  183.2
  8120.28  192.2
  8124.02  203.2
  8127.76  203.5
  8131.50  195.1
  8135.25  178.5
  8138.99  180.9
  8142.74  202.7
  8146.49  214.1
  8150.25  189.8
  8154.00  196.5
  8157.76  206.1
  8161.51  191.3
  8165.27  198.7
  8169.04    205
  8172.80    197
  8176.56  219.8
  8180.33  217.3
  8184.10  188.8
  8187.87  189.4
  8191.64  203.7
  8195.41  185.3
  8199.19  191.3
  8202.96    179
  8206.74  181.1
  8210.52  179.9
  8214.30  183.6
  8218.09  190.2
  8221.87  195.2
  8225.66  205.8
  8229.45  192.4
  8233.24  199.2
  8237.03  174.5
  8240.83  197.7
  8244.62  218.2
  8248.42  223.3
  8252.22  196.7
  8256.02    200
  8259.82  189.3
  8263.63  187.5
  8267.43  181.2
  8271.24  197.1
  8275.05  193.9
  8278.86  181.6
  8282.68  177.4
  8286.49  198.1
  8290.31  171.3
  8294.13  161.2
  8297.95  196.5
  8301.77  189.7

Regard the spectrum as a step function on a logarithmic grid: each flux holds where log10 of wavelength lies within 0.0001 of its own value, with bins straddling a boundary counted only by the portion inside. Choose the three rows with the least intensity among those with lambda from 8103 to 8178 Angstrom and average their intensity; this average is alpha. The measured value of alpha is 176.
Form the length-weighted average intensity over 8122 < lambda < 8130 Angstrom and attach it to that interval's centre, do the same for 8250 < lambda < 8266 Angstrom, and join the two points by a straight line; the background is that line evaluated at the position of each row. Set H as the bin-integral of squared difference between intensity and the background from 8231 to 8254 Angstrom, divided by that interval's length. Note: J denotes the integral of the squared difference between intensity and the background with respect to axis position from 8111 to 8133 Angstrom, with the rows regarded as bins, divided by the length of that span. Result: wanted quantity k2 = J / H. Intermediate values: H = 306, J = 293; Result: 1.0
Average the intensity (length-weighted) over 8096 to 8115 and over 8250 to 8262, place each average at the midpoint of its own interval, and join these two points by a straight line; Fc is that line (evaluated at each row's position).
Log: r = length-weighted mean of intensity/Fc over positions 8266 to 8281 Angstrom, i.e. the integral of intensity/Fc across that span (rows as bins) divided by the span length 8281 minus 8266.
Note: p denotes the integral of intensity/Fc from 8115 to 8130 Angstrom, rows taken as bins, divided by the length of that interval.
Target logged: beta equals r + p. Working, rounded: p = 1.07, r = 0.95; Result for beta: 2.02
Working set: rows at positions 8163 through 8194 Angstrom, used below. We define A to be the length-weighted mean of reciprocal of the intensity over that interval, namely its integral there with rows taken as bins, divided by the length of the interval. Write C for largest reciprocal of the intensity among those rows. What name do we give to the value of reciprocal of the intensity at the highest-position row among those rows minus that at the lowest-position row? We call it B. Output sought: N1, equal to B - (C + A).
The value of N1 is -0.0104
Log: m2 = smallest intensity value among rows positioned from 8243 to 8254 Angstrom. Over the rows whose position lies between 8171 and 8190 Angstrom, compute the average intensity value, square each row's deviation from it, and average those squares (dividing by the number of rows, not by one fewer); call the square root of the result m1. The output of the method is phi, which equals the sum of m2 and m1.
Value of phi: 210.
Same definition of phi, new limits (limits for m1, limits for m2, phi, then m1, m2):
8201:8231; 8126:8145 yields 187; 8.7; 178.5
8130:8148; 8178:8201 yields 199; 13.4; 185.3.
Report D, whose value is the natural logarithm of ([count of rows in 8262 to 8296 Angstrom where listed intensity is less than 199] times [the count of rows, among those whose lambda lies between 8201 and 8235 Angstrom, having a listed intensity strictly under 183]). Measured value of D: 3.3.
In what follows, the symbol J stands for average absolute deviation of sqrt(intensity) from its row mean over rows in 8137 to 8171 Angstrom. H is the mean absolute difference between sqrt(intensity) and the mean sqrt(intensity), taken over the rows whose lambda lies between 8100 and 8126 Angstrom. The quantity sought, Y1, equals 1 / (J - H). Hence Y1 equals -18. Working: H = 0.333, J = 0.28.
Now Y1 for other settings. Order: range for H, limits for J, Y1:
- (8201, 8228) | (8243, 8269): 7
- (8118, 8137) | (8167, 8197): 9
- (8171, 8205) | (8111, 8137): -66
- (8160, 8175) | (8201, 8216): -12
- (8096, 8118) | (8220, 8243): -9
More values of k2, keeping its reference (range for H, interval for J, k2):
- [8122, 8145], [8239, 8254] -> 2.0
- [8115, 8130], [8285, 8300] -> 2.7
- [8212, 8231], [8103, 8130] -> 4.0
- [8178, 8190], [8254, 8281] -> 0.3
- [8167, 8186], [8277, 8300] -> 1.6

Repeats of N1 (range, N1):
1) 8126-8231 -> -0.0105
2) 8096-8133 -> -0.0123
